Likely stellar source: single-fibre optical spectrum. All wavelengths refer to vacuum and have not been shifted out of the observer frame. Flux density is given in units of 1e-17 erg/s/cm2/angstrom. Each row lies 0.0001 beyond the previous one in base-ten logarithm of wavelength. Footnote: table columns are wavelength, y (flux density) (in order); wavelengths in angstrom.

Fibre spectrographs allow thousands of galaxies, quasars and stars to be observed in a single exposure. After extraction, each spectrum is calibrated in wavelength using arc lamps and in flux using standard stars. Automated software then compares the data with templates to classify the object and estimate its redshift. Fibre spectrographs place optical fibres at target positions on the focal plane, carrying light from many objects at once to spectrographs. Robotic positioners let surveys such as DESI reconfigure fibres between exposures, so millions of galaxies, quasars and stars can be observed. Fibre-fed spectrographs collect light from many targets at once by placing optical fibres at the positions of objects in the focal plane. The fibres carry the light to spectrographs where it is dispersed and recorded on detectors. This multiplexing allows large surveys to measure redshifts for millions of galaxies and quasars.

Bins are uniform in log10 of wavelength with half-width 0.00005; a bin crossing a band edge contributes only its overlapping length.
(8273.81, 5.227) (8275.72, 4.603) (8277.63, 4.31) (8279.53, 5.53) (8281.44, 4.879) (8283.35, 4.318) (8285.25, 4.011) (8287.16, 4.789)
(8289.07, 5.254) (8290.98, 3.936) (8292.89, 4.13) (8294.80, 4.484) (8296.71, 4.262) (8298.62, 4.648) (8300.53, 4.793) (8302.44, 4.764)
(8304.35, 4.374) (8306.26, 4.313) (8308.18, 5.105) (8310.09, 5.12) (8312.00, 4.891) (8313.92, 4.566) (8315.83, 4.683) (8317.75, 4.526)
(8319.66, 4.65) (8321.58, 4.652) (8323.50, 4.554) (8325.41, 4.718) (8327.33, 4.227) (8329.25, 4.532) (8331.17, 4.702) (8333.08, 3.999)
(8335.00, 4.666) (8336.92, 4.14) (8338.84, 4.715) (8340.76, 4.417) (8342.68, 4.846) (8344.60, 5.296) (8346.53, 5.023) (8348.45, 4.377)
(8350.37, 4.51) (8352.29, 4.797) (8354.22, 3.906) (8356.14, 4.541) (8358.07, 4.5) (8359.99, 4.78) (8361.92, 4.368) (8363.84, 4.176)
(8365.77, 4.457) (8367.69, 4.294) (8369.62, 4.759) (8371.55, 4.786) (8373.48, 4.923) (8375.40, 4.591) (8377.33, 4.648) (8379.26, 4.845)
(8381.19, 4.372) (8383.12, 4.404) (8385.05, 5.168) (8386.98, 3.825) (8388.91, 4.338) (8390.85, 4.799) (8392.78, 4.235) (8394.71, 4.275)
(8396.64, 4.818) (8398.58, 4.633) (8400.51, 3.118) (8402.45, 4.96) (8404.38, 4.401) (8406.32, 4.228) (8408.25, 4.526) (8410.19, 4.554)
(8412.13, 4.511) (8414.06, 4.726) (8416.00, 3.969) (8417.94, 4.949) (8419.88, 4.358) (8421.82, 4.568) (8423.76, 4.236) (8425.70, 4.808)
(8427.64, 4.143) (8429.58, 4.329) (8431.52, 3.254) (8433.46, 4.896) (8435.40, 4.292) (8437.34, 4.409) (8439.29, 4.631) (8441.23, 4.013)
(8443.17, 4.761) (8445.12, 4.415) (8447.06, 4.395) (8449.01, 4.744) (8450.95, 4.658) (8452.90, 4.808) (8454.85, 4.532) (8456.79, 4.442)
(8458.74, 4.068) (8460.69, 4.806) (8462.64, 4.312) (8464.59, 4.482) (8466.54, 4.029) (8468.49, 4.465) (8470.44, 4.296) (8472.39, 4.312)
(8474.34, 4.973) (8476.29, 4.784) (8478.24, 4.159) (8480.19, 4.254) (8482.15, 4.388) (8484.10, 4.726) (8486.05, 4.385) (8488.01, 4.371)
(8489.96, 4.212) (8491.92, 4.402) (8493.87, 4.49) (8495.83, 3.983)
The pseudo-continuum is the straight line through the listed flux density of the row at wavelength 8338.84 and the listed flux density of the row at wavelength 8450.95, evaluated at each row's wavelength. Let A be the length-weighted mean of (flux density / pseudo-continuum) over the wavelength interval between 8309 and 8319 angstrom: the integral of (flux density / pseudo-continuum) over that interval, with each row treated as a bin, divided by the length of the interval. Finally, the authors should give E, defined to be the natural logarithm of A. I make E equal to 0.007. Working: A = 1.01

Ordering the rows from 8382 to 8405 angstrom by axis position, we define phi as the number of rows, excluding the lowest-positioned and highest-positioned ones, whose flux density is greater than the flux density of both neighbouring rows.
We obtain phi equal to 4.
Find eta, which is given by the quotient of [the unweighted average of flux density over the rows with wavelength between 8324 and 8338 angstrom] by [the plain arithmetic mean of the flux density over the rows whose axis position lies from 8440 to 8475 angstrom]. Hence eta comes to 0.99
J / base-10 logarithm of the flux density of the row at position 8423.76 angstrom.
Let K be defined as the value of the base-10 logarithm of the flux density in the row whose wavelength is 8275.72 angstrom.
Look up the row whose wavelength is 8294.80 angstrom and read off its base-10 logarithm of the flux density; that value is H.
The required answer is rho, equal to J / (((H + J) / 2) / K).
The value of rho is 0.65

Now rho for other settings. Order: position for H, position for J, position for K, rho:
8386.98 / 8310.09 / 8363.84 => 0.68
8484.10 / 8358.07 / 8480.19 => 0.62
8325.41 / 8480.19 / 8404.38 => 0.62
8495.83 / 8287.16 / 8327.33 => 0.67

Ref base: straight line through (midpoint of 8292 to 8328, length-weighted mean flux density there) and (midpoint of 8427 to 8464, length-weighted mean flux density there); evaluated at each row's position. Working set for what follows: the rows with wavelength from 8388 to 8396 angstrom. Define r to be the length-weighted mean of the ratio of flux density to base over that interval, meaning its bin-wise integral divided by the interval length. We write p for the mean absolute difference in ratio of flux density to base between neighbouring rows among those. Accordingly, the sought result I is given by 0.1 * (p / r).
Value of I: 0.0080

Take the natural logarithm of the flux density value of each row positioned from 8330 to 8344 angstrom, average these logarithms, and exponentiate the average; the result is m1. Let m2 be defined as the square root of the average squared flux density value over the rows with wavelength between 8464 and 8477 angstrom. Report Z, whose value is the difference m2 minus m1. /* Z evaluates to 0.00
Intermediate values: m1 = 4.49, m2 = 4.49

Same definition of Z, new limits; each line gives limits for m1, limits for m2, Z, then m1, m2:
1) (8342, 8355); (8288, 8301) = -0.14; 4.66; 4.52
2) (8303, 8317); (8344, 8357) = -0.06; 4.71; 4.65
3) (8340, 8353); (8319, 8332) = -0.16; 4.74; 4.58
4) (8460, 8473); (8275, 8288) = 0.28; 4.38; 4.66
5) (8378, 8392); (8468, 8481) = -0.05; 4.52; 4.47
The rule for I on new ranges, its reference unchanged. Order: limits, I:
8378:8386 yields 0.0090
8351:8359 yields 0.0118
